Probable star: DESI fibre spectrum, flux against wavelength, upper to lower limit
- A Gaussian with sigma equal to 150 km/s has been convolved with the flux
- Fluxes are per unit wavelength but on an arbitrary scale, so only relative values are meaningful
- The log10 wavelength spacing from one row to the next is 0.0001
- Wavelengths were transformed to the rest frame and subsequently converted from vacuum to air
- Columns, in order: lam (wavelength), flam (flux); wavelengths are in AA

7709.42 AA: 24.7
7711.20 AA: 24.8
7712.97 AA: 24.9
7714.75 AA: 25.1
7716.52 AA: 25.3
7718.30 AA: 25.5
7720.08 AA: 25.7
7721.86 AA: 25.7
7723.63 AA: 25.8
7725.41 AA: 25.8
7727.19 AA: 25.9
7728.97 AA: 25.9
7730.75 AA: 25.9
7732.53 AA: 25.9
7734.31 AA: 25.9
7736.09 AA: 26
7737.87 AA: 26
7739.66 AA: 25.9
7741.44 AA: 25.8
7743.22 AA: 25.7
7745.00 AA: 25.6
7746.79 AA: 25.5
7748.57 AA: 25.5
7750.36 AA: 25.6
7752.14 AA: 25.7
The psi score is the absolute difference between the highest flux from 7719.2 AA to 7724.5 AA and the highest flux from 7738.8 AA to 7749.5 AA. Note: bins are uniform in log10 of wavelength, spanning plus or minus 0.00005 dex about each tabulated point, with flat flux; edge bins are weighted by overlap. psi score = 0.100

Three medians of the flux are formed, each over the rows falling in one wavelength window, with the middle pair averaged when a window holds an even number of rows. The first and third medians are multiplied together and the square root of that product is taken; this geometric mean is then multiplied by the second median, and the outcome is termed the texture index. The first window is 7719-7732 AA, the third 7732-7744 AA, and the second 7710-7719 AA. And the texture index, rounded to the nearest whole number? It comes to 649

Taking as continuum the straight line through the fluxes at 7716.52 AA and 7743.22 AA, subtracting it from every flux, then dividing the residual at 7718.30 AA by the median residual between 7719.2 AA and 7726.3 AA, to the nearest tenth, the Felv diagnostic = 0.5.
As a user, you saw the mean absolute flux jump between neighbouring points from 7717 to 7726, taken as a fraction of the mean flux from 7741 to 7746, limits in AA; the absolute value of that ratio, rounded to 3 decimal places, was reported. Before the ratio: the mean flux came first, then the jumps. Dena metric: 0.003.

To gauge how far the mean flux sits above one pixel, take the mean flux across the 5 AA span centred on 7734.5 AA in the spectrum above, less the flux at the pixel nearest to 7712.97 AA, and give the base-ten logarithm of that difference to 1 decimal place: 0.0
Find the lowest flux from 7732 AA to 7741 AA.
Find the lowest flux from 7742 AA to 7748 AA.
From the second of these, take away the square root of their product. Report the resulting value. -0.2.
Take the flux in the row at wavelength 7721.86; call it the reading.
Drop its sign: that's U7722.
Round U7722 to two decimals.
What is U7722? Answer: 25.70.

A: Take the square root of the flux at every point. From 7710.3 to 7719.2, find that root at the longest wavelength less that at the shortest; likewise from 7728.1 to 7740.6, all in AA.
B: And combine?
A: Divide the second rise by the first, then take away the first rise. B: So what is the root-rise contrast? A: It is -0.07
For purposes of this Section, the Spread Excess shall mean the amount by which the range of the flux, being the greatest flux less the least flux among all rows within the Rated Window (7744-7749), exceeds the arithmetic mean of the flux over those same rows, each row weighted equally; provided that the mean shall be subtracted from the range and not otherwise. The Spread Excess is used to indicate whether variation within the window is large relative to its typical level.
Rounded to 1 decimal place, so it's -25.4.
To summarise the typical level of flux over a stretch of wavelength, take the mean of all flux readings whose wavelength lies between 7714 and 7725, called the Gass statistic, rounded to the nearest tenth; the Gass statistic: 25.5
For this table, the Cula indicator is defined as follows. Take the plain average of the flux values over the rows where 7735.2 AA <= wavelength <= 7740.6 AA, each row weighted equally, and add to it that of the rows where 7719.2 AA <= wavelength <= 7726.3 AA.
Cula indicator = 51.7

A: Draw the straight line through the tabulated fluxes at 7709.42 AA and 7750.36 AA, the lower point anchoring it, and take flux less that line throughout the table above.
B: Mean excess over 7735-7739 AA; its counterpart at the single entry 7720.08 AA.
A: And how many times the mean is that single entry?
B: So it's 1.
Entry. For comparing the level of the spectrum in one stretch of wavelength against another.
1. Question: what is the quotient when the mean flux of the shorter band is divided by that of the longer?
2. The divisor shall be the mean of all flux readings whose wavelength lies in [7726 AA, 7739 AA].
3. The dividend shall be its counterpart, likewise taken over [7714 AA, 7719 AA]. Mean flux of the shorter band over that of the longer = 0.98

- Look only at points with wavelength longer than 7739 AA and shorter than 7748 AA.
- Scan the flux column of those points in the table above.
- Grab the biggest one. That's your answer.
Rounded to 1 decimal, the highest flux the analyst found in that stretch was 25.9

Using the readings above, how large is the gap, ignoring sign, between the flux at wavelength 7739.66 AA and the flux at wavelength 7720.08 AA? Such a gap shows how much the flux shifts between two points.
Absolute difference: 0.2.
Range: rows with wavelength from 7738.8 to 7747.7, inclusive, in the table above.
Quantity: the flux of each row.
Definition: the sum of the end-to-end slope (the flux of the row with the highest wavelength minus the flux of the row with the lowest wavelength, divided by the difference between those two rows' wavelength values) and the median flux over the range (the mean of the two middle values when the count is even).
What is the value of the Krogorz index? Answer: 25.6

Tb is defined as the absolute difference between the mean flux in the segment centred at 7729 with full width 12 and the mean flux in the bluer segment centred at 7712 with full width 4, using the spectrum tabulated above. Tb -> 1.0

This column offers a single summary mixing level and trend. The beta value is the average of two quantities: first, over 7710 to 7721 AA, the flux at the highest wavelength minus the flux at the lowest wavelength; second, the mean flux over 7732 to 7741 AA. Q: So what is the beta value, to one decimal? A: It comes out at 13.4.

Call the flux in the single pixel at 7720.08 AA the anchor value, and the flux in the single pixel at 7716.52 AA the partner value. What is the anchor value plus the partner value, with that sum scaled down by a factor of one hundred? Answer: 0.510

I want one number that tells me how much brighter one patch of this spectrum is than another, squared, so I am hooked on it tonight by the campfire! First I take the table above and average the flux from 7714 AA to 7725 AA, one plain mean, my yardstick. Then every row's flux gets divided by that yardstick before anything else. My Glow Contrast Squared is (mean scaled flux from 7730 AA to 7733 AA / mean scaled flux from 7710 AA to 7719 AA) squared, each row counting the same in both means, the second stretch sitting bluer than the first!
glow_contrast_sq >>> 1.06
